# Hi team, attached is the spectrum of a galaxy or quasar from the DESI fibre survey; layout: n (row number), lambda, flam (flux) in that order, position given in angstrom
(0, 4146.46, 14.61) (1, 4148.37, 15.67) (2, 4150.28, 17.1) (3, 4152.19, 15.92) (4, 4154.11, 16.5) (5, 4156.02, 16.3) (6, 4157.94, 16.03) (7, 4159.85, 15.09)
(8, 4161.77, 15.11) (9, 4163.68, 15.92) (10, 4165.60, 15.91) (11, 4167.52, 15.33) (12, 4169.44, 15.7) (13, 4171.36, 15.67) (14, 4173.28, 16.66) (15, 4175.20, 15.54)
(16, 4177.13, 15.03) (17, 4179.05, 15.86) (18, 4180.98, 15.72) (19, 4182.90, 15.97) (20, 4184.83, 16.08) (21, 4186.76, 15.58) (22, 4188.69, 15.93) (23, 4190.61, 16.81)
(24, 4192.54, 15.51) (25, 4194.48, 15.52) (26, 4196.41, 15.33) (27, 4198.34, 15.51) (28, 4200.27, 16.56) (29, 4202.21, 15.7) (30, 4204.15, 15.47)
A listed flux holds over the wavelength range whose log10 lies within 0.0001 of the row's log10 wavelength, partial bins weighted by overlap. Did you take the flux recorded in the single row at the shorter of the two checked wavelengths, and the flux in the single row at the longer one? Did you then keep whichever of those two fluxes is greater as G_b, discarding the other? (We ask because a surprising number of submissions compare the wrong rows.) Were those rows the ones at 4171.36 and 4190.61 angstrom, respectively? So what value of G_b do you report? 16.8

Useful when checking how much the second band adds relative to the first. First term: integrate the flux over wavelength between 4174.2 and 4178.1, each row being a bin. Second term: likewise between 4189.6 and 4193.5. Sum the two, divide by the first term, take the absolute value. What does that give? 2.06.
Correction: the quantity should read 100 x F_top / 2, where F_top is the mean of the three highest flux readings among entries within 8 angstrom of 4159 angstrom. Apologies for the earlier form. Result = 814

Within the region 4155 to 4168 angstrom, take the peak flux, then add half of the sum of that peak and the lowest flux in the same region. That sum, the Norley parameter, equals 32.0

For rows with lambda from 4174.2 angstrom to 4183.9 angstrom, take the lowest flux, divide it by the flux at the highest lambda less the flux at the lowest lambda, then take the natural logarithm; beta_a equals 3.6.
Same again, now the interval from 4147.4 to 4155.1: 2.9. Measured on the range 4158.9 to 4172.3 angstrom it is 3.3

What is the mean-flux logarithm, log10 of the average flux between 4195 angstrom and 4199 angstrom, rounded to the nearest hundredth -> 1.19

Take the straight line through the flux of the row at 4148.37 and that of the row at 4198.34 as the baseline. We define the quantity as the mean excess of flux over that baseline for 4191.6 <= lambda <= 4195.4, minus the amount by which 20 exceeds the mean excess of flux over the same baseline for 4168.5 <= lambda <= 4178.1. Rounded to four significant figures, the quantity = -19.88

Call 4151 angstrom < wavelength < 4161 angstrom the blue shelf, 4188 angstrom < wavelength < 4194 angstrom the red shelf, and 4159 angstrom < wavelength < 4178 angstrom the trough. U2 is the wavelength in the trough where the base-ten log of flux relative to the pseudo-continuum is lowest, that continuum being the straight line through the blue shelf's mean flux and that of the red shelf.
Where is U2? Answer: 4177.13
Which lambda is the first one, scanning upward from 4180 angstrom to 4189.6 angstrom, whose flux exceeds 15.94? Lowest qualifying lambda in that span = 4182.90 angstrom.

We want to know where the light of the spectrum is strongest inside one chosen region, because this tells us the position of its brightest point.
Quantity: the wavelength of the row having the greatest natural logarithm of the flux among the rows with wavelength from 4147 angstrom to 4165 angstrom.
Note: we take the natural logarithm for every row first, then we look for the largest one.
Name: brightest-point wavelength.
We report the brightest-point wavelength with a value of 4150.28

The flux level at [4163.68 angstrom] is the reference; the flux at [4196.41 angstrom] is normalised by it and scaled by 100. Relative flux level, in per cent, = 96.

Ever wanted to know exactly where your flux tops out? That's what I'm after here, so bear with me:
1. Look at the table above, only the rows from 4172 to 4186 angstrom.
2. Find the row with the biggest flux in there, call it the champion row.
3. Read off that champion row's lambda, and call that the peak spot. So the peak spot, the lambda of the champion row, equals 4173.28 angstrom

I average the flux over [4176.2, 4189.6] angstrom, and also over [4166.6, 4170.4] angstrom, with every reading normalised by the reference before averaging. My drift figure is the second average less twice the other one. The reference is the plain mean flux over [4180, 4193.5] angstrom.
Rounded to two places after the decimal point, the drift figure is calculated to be -1.00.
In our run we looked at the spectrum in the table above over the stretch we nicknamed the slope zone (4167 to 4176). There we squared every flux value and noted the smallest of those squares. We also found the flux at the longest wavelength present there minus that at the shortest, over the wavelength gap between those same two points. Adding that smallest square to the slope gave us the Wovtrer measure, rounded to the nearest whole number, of 235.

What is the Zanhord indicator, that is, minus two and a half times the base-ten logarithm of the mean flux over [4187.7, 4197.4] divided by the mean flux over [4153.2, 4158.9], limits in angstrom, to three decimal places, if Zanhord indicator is 0.031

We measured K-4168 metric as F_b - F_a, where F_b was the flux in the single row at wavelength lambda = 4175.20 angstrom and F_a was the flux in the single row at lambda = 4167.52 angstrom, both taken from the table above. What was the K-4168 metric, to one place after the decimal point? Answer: 0.2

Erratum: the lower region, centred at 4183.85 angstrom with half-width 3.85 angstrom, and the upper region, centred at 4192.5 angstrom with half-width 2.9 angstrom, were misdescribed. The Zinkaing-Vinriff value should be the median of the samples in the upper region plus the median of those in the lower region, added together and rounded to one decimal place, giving 31.4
